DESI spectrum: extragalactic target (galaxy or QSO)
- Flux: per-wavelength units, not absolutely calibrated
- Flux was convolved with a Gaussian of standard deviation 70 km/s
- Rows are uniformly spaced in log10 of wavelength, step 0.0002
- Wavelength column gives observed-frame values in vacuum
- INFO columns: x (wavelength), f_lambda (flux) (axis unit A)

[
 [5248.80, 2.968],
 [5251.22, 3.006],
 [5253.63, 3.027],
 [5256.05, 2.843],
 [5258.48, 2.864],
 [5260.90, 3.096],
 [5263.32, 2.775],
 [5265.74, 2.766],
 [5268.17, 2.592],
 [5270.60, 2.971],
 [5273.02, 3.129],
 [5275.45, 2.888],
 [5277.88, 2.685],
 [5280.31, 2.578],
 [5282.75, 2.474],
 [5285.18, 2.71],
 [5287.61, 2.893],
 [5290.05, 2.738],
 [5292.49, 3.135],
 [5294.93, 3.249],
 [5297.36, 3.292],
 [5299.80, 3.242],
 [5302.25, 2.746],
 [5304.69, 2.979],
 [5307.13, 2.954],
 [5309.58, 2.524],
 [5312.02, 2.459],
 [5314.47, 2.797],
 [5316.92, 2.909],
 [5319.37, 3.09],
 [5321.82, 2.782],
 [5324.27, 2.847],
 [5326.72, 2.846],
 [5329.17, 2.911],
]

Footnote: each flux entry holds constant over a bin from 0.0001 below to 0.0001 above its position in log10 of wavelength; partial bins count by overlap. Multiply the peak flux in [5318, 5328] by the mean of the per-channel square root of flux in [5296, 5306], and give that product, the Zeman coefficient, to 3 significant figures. 5.41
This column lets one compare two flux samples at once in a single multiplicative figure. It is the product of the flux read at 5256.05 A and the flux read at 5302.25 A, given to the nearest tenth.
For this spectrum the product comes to 7.8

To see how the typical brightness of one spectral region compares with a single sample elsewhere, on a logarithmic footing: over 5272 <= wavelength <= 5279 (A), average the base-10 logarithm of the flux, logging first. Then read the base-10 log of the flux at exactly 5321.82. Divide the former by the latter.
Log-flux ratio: 1.04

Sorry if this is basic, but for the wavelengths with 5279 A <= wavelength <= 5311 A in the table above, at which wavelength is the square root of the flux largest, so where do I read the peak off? 5297.36 A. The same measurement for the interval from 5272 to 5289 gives 5273.02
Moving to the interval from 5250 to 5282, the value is 5273.02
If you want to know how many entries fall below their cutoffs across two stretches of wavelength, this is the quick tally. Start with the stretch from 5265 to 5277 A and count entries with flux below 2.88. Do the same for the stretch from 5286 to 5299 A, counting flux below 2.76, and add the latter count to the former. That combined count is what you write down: 3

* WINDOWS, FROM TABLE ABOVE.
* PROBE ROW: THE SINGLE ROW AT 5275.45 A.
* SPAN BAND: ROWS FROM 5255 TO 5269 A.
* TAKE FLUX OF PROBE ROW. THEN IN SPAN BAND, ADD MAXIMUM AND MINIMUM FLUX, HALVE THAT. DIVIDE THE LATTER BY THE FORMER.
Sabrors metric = 0.98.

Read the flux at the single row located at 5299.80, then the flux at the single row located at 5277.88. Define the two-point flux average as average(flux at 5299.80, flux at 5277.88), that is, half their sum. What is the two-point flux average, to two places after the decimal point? 2.96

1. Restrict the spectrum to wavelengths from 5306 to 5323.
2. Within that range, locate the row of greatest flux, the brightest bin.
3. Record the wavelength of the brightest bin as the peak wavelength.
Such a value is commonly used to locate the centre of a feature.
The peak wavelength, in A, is 5319.37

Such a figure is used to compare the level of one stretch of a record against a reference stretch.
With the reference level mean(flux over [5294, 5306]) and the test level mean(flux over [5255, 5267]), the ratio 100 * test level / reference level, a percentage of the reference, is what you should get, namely 92.5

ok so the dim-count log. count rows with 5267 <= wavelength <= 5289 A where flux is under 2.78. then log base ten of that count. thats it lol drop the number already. 0.70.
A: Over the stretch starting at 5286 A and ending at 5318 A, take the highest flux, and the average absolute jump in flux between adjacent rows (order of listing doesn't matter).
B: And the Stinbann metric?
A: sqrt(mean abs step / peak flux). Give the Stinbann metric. 0.249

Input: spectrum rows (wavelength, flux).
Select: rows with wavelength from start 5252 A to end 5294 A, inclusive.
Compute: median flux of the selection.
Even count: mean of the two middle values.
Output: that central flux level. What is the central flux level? 2.84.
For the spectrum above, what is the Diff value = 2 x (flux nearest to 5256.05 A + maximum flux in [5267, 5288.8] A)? 11.9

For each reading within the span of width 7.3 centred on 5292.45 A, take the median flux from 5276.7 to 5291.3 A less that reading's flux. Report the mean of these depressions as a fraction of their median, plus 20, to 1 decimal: 20.8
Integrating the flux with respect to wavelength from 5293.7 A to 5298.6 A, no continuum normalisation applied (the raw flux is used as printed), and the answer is 16.0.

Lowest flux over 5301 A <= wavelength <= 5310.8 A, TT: 2.524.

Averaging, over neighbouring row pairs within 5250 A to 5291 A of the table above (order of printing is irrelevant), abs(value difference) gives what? 0.17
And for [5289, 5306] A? 0.22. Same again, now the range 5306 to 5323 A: 0.24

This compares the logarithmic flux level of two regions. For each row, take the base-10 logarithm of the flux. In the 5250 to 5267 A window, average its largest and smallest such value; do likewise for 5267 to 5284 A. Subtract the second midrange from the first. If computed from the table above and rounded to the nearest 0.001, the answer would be 0.022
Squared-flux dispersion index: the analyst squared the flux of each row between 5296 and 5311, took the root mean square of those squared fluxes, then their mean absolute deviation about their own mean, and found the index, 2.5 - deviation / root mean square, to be 2.36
